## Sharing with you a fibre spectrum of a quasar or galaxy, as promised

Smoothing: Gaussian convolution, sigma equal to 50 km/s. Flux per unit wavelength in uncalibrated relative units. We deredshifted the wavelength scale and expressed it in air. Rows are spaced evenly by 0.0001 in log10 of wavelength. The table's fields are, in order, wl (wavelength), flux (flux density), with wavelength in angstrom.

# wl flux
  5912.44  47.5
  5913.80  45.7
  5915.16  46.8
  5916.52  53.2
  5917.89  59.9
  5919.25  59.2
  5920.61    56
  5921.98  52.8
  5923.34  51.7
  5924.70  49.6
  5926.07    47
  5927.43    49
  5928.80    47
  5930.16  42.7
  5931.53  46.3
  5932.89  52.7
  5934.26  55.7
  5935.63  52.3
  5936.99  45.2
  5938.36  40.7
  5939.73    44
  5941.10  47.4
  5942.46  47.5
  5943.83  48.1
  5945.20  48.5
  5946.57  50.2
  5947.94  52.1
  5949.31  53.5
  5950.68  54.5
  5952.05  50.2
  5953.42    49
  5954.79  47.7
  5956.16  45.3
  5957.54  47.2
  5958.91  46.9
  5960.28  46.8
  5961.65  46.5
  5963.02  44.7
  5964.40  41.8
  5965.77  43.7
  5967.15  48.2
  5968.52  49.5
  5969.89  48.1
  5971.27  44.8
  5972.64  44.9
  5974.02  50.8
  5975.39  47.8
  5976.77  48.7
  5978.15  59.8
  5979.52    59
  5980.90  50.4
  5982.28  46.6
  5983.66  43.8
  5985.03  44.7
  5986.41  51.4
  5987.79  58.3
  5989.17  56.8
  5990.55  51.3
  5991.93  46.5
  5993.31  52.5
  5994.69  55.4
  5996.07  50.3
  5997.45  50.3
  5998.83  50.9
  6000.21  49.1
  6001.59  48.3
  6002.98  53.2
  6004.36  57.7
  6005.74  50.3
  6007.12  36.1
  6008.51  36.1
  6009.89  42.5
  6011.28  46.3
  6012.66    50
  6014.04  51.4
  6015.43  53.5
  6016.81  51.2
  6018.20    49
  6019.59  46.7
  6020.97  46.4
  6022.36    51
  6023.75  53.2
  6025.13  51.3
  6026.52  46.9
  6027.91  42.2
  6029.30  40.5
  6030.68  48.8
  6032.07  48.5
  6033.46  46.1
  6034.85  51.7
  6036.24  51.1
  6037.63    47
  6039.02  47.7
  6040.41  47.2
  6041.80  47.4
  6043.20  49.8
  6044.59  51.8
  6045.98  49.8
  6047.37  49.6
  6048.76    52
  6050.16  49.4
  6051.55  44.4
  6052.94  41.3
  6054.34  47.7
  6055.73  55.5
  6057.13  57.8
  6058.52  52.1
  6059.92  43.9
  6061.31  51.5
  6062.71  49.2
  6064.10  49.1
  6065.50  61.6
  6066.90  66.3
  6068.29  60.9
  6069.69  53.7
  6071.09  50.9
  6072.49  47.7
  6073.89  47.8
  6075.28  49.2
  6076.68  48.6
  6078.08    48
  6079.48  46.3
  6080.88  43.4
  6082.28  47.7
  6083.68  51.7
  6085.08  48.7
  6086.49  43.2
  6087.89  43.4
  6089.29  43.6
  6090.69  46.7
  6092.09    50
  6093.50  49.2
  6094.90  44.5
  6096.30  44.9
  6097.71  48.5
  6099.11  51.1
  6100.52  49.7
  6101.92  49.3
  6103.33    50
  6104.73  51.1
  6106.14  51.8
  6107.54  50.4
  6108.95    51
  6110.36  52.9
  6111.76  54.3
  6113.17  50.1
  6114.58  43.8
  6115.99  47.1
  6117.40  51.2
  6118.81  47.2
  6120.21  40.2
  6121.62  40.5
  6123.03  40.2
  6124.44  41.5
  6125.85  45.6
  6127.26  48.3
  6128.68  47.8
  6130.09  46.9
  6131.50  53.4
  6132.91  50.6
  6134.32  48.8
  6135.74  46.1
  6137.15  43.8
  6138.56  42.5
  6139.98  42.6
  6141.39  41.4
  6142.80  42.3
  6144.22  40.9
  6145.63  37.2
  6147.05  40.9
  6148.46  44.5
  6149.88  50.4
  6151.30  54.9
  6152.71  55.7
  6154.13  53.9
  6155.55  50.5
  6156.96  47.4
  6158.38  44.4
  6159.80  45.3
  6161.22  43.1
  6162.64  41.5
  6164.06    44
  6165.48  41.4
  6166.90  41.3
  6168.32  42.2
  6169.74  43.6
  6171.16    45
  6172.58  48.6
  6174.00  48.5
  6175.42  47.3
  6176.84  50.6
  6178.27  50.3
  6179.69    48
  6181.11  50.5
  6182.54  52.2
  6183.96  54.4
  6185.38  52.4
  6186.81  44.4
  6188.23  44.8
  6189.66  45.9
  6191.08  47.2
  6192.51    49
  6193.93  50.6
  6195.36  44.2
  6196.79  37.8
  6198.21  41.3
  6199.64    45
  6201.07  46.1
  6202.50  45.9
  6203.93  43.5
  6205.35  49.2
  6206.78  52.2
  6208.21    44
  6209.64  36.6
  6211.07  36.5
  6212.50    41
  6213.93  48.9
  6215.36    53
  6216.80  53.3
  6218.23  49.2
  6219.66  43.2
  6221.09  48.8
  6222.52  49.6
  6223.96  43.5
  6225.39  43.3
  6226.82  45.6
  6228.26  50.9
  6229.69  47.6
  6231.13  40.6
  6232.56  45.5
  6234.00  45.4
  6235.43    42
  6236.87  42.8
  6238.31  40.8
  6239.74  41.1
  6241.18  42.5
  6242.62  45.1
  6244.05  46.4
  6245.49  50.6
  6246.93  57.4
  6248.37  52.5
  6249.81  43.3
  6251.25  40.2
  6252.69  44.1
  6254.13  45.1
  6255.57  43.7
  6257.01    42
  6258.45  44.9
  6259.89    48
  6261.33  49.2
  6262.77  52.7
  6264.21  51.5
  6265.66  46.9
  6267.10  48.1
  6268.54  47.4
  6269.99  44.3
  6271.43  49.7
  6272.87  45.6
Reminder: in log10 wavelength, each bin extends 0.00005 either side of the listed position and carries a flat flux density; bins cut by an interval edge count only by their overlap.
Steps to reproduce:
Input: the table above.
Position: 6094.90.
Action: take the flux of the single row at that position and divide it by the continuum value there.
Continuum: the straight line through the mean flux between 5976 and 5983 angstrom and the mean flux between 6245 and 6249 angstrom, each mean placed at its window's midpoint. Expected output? 0.84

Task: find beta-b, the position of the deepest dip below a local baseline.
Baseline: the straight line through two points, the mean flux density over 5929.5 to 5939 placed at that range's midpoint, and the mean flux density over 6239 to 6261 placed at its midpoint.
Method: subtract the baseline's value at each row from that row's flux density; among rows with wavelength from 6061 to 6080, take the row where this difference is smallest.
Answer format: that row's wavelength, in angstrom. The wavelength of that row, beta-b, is 6079.48 angstrom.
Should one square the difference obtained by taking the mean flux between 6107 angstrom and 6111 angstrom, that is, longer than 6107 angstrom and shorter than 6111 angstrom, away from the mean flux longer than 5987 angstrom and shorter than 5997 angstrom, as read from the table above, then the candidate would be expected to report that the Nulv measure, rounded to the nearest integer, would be 2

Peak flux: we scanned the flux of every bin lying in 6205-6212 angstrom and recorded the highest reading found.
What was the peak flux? 52.2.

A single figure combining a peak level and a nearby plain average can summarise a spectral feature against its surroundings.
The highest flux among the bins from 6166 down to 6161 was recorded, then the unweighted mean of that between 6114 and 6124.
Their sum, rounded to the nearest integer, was 88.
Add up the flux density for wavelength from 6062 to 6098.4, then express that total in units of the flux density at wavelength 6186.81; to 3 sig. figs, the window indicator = 28.9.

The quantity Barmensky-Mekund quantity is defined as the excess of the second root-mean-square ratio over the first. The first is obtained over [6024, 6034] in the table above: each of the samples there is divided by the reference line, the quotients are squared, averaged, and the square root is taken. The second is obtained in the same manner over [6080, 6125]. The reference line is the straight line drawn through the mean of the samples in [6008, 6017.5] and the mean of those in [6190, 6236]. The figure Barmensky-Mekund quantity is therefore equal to 0.04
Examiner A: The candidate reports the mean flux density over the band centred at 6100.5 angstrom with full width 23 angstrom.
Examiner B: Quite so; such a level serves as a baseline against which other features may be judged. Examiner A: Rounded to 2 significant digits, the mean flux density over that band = 49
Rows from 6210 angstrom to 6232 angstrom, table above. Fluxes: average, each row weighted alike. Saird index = 46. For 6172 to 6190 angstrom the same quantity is 49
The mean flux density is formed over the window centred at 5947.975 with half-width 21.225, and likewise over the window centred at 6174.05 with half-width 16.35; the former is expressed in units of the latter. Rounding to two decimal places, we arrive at 1.03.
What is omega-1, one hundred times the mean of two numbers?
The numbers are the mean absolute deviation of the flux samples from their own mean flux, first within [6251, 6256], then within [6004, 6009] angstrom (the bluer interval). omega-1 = 524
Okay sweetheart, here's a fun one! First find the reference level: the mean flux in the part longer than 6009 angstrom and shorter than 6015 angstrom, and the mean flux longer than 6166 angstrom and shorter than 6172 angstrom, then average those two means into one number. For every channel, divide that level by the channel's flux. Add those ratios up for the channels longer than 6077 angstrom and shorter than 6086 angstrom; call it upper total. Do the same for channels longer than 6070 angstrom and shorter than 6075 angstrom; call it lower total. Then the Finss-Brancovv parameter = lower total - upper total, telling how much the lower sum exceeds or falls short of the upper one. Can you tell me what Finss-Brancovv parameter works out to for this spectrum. -3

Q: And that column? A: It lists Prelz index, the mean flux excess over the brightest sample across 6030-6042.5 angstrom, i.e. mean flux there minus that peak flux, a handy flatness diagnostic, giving -3.3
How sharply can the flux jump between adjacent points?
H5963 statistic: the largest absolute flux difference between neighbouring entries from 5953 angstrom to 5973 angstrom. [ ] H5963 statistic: 4.5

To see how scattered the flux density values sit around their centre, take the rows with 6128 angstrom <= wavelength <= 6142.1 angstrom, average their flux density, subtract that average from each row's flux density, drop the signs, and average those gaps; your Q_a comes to 3.1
